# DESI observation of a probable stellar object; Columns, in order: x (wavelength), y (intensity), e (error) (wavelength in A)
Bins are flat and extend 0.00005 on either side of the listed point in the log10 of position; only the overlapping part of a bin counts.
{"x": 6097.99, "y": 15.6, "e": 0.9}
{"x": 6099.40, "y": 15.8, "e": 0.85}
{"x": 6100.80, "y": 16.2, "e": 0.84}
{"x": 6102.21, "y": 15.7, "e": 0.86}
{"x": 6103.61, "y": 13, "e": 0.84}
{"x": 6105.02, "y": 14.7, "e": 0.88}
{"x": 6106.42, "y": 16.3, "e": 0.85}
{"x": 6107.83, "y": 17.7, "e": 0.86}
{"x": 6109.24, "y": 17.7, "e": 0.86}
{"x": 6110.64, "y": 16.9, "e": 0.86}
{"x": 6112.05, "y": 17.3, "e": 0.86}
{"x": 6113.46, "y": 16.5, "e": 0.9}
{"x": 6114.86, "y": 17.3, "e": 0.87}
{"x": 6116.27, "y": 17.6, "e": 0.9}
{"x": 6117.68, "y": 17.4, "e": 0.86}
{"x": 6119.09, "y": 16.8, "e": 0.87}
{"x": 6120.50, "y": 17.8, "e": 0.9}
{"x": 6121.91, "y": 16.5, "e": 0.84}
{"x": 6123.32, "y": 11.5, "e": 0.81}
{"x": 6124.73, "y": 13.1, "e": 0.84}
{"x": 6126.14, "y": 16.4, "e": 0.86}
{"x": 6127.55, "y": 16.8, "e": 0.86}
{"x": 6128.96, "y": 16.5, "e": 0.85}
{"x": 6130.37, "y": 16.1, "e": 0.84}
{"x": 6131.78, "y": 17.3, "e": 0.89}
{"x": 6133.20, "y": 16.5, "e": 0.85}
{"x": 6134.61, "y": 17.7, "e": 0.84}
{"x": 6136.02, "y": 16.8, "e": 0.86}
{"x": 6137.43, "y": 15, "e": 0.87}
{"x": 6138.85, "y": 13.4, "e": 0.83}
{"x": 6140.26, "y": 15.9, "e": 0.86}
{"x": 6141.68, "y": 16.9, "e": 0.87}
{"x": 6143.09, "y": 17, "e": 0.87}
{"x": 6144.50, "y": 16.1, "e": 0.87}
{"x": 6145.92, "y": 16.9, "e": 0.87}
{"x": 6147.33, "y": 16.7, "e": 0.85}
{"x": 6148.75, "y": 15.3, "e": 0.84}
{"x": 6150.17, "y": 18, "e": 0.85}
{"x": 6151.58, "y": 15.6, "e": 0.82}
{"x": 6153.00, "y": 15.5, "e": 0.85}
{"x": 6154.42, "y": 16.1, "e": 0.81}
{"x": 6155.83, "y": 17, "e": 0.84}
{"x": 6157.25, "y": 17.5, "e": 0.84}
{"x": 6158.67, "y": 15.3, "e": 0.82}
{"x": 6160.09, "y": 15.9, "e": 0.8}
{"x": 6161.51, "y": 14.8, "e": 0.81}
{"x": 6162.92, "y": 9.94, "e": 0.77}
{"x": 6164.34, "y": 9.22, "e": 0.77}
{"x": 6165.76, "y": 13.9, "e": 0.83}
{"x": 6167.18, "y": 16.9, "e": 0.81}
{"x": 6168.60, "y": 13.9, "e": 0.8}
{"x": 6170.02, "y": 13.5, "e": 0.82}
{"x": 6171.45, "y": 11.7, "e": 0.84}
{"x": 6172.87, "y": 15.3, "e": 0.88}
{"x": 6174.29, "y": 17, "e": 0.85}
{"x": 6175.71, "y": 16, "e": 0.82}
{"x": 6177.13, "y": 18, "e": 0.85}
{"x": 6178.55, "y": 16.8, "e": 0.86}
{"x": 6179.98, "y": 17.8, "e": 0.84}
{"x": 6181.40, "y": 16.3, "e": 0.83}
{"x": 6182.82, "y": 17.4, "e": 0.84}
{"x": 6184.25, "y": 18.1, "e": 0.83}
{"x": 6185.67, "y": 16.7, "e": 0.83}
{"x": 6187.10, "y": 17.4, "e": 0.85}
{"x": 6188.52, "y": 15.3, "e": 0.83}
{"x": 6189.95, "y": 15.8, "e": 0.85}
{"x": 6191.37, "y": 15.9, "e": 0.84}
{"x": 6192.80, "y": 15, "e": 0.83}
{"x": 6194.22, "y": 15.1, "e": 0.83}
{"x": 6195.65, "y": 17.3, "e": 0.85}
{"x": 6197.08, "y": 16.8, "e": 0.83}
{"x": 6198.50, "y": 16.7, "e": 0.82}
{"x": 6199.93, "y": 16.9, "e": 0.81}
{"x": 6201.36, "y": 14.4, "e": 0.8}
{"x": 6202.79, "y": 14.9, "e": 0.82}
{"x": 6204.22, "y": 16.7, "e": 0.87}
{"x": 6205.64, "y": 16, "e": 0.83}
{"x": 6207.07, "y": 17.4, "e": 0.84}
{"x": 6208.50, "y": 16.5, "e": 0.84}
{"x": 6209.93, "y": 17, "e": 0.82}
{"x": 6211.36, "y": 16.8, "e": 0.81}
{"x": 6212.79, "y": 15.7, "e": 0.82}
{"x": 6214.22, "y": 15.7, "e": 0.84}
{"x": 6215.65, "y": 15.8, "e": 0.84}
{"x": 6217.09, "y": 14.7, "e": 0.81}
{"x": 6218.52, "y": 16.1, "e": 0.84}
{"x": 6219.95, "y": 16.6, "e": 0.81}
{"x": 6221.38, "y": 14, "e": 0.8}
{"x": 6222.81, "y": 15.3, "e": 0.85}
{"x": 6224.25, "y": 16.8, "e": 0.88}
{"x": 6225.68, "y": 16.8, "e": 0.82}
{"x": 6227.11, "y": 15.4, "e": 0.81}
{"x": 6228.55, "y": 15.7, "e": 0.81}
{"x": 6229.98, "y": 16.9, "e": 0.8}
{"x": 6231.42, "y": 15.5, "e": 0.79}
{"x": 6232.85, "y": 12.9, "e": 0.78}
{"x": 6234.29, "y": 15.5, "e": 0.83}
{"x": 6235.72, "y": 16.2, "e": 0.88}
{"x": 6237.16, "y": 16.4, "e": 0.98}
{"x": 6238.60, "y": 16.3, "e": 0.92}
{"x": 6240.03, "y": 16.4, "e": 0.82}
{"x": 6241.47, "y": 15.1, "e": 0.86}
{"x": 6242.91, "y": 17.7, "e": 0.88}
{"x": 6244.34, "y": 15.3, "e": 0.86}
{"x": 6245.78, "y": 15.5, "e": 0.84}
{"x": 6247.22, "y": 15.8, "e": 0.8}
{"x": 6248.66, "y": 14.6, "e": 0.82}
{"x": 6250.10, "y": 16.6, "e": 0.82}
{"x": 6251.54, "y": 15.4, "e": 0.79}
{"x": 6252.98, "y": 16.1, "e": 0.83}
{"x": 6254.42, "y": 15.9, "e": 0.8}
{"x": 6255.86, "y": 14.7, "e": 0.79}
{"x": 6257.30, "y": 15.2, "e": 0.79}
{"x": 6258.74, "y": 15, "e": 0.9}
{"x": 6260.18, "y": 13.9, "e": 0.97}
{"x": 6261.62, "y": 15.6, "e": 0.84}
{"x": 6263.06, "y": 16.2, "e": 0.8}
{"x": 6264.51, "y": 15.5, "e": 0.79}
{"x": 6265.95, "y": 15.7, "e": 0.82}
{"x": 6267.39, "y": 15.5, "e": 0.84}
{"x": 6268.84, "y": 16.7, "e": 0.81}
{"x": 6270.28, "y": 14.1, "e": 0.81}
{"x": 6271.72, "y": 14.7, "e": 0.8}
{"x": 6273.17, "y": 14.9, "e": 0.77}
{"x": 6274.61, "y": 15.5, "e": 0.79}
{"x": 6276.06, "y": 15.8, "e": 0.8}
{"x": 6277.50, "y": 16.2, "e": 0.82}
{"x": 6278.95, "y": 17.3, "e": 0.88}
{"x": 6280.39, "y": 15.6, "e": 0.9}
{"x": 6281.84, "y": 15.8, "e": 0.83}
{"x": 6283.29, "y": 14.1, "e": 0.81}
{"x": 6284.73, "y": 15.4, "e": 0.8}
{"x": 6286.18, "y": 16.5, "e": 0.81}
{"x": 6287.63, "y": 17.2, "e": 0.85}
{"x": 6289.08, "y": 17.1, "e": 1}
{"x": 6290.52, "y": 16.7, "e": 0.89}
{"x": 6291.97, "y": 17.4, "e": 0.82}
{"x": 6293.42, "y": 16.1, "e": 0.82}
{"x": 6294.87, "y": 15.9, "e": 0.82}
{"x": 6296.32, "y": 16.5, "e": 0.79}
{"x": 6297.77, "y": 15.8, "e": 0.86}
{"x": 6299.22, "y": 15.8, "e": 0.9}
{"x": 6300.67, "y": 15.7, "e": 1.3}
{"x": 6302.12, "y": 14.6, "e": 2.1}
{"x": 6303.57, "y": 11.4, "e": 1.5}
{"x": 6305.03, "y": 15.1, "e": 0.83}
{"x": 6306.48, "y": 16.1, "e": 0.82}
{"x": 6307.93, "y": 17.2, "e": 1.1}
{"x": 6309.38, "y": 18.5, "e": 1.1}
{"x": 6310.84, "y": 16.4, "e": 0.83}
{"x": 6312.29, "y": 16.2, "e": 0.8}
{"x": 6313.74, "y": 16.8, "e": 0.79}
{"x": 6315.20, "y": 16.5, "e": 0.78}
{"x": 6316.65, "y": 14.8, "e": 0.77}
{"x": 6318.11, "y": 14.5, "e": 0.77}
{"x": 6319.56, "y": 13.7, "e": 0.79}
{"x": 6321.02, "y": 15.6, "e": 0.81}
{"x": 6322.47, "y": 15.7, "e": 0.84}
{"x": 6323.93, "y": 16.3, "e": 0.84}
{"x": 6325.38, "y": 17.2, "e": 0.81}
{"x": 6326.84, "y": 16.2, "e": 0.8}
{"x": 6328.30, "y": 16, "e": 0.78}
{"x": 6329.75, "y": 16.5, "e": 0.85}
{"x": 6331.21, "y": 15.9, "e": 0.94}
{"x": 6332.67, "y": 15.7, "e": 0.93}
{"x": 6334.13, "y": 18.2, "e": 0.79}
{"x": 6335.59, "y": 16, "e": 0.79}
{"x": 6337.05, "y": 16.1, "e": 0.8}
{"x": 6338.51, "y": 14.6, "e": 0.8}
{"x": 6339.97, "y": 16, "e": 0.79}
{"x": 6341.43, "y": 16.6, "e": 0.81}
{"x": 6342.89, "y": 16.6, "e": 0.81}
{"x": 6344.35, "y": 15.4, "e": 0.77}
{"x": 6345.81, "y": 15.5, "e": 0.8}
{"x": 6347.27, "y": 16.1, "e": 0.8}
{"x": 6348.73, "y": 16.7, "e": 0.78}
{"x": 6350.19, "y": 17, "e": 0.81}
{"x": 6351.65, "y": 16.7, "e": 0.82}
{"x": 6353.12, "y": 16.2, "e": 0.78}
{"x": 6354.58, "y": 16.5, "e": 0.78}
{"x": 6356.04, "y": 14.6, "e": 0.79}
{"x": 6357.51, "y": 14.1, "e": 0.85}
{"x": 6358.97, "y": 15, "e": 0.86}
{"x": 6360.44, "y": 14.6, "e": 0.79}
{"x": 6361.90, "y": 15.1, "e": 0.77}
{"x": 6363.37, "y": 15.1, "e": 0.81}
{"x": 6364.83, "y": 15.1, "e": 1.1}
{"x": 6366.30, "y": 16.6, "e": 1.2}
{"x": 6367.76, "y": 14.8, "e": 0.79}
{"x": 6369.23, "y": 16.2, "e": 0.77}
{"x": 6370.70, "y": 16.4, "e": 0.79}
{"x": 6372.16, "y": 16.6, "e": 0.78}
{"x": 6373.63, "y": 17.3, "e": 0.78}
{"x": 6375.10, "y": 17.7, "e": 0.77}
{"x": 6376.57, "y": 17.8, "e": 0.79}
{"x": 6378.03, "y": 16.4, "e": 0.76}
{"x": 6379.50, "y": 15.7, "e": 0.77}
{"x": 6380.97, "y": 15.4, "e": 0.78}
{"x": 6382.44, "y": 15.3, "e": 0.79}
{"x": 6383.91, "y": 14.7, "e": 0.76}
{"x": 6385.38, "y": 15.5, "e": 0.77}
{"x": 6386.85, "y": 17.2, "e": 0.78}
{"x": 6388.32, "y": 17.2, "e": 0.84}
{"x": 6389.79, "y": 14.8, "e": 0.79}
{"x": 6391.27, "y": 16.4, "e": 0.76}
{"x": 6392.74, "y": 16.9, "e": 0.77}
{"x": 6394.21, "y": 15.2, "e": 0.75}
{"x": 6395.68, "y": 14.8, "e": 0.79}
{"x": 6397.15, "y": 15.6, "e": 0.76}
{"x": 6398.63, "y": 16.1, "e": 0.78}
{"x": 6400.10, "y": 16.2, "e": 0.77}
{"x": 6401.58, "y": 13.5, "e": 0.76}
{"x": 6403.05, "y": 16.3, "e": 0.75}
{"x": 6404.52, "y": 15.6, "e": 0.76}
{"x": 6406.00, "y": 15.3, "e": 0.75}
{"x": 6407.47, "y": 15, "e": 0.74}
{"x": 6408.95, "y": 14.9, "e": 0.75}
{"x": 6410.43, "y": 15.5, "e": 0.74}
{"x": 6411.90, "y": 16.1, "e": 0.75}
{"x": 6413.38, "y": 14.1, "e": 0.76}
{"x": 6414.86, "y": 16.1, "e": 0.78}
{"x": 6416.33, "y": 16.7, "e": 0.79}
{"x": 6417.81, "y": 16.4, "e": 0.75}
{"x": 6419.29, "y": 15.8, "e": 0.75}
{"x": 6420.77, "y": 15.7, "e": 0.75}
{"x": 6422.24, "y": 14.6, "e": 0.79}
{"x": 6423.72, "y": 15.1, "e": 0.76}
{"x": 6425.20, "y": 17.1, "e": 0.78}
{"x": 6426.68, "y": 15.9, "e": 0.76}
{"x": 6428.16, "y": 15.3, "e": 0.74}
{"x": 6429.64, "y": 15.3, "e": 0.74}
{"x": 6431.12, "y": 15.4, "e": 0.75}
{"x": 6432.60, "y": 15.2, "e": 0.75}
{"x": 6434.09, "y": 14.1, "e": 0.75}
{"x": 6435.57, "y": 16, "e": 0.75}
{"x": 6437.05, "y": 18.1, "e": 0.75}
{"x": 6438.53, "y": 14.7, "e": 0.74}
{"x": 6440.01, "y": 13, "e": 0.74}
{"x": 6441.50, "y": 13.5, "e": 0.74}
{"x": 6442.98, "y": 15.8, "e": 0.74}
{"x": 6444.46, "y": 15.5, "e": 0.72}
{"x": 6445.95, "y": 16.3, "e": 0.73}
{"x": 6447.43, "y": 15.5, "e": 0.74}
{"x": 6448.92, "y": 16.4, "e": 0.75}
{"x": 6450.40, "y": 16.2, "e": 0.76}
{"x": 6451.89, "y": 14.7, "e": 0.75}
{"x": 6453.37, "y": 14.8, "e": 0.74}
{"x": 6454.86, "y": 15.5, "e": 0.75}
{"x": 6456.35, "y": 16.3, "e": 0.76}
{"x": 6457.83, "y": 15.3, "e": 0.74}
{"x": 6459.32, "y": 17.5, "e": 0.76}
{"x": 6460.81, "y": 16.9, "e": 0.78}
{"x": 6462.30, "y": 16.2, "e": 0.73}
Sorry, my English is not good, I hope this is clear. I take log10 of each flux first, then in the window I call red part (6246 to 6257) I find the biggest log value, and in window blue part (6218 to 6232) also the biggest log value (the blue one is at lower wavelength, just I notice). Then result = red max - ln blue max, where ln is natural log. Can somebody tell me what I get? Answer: 1.01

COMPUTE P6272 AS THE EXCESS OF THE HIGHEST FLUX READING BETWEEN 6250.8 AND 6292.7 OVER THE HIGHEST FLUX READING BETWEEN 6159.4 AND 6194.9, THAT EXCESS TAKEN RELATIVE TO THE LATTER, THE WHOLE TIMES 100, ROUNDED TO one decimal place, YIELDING -3.9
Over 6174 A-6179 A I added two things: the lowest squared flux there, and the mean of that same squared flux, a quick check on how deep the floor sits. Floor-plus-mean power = 544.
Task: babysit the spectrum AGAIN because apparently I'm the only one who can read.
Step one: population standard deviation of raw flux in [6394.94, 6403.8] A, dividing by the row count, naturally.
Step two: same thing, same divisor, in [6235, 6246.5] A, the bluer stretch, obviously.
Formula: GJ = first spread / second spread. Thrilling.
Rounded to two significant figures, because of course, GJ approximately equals 1.3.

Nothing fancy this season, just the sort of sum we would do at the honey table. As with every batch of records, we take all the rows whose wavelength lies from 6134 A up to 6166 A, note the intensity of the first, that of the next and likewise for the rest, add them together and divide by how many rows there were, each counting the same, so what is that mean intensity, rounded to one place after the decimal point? 15.5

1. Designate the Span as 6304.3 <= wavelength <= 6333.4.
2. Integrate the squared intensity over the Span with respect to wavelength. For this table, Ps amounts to 7521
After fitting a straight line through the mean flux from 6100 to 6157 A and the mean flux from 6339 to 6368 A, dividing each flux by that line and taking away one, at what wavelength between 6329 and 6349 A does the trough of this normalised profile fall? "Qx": 6338.51 A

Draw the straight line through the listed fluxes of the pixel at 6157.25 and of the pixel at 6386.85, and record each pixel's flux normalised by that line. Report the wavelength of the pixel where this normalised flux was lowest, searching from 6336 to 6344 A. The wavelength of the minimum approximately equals 6338.51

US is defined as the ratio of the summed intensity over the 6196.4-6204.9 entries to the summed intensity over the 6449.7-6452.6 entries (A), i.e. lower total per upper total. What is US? 3.1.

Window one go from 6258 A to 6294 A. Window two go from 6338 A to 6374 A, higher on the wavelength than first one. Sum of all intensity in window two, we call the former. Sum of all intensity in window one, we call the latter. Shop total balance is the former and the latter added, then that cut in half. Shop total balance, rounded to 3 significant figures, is 395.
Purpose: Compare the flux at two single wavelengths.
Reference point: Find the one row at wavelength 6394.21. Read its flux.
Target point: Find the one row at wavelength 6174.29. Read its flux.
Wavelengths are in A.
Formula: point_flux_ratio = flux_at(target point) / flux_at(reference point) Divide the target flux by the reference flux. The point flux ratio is 1.12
